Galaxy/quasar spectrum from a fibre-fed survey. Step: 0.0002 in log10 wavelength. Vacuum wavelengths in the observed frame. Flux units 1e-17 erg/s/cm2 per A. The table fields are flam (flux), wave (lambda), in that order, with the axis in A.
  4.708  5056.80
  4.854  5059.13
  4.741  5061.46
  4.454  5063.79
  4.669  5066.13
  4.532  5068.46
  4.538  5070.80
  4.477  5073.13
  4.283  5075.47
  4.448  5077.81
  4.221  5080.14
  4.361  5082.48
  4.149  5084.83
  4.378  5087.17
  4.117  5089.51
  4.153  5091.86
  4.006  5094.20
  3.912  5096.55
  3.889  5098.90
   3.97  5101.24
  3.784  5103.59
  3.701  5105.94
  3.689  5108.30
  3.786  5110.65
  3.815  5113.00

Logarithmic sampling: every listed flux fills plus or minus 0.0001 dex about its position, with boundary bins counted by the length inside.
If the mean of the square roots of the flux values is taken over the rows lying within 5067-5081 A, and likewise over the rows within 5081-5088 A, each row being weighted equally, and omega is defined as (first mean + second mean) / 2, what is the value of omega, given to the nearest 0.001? 2.087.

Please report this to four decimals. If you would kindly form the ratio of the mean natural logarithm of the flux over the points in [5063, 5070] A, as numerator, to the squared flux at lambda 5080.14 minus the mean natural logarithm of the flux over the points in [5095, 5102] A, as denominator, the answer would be 0.0921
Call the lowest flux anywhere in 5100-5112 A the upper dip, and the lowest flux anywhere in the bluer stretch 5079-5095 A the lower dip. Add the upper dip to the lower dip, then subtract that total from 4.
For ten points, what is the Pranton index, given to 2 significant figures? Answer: -3.7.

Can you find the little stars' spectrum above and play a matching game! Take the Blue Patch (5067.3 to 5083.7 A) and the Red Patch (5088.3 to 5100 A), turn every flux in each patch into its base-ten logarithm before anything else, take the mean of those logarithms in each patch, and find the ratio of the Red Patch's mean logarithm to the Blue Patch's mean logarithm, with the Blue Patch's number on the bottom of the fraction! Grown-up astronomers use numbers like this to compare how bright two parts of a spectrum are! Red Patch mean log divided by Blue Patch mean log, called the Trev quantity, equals 0.94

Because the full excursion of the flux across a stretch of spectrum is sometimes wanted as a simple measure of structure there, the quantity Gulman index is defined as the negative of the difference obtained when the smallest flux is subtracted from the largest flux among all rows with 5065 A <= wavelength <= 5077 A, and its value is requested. -0.39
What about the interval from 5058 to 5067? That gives -0.40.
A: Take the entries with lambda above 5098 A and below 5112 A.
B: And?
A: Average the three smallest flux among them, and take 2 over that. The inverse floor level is 0.54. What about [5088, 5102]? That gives 0.51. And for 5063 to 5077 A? 0.45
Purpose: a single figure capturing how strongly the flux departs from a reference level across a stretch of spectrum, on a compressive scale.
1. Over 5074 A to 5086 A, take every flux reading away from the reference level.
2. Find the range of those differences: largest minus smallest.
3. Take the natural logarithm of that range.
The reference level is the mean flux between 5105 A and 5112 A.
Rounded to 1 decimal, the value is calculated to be -1.2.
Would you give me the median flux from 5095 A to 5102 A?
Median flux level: 3.9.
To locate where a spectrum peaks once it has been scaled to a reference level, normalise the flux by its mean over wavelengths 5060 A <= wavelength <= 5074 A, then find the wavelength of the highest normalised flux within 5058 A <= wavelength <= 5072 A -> 5059.13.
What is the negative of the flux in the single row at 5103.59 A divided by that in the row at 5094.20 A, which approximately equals -0.94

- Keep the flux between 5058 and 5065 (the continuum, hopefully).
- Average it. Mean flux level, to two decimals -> 4.68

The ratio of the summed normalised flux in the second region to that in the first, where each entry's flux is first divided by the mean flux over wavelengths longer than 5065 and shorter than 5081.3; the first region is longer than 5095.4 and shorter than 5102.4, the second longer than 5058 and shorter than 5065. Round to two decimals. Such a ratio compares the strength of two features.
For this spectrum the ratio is 1.19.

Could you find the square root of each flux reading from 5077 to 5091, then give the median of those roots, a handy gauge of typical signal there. 2.07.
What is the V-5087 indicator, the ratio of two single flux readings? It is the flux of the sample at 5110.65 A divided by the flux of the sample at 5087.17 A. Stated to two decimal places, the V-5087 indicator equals 0.86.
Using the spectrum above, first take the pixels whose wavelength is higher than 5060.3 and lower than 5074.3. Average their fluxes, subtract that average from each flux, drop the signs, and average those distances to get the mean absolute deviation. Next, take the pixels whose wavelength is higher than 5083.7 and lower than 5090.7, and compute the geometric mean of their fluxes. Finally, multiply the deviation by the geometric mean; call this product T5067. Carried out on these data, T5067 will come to 0.383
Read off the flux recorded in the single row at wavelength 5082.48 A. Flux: 4.361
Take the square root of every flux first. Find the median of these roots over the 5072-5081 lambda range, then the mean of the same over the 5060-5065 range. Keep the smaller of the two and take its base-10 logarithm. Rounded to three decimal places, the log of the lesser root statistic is 0.320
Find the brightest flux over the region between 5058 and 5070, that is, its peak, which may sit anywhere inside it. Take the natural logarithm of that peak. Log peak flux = 1.58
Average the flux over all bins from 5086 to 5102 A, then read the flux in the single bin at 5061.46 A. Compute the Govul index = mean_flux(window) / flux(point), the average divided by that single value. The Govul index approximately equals 0.857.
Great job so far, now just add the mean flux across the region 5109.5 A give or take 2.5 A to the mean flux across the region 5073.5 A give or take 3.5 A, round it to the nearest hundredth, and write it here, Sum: 8.17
